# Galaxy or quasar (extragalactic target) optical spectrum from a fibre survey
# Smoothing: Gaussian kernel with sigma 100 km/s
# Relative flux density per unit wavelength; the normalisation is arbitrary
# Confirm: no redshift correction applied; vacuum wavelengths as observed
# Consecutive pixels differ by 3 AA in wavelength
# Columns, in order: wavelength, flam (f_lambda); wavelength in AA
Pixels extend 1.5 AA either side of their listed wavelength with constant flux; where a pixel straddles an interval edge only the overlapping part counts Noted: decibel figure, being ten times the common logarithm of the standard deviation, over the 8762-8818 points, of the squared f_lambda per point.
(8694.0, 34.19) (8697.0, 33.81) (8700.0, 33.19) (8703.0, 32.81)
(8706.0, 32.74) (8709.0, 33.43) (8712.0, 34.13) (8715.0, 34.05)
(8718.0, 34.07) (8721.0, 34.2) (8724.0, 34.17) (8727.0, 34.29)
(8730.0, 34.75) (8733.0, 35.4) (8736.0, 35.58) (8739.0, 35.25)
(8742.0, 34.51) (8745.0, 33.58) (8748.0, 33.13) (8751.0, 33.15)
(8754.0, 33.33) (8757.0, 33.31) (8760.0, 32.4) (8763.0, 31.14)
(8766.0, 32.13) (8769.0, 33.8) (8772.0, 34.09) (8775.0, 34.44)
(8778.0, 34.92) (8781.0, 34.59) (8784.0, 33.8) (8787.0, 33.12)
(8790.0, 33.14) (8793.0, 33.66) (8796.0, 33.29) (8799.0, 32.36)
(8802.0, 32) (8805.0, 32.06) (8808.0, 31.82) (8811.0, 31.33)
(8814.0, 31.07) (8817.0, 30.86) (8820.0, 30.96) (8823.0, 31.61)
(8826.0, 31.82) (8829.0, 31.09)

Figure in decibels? 19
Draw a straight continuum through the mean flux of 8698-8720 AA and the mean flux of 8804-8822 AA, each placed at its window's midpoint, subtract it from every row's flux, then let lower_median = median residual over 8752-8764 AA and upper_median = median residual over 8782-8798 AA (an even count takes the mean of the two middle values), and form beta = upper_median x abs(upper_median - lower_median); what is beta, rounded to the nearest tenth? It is 2.0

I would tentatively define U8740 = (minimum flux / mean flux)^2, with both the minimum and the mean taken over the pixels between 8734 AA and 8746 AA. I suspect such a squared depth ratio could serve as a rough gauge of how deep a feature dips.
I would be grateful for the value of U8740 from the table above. 0.93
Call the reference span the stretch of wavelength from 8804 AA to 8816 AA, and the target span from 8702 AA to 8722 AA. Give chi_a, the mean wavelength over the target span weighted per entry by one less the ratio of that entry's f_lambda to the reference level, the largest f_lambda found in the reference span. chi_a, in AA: 8714.0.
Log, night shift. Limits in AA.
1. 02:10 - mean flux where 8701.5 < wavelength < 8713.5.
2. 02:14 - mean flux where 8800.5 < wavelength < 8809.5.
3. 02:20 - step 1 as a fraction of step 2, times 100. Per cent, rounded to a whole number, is 104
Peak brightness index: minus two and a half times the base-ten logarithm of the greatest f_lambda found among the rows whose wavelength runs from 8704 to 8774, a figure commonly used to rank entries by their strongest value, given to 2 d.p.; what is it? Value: -3.88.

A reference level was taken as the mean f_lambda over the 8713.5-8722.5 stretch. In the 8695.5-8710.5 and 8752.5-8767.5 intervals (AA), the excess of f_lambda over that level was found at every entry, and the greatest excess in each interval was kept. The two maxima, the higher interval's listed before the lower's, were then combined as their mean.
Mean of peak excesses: -0.5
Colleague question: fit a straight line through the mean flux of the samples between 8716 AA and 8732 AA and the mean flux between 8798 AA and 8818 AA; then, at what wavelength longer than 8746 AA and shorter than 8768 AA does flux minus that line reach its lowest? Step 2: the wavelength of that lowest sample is 8763.0 AA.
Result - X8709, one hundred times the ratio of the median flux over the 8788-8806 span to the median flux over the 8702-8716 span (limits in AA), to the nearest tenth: 98.0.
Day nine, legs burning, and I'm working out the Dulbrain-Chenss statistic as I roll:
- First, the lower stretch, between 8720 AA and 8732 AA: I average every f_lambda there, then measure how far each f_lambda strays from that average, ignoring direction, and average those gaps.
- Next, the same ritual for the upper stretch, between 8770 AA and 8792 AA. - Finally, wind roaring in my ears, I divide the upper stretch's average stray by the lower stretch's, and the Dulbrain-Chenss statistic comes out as 2.9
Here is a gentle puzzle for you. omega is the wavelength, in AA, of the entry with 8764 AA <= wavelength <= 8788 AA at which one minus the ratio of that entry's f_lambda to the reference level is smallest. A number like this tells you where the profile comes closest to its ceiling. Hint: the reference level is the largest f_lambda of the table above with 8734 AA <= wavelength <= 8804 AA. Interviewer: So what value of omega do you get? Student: 8778.0 AA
